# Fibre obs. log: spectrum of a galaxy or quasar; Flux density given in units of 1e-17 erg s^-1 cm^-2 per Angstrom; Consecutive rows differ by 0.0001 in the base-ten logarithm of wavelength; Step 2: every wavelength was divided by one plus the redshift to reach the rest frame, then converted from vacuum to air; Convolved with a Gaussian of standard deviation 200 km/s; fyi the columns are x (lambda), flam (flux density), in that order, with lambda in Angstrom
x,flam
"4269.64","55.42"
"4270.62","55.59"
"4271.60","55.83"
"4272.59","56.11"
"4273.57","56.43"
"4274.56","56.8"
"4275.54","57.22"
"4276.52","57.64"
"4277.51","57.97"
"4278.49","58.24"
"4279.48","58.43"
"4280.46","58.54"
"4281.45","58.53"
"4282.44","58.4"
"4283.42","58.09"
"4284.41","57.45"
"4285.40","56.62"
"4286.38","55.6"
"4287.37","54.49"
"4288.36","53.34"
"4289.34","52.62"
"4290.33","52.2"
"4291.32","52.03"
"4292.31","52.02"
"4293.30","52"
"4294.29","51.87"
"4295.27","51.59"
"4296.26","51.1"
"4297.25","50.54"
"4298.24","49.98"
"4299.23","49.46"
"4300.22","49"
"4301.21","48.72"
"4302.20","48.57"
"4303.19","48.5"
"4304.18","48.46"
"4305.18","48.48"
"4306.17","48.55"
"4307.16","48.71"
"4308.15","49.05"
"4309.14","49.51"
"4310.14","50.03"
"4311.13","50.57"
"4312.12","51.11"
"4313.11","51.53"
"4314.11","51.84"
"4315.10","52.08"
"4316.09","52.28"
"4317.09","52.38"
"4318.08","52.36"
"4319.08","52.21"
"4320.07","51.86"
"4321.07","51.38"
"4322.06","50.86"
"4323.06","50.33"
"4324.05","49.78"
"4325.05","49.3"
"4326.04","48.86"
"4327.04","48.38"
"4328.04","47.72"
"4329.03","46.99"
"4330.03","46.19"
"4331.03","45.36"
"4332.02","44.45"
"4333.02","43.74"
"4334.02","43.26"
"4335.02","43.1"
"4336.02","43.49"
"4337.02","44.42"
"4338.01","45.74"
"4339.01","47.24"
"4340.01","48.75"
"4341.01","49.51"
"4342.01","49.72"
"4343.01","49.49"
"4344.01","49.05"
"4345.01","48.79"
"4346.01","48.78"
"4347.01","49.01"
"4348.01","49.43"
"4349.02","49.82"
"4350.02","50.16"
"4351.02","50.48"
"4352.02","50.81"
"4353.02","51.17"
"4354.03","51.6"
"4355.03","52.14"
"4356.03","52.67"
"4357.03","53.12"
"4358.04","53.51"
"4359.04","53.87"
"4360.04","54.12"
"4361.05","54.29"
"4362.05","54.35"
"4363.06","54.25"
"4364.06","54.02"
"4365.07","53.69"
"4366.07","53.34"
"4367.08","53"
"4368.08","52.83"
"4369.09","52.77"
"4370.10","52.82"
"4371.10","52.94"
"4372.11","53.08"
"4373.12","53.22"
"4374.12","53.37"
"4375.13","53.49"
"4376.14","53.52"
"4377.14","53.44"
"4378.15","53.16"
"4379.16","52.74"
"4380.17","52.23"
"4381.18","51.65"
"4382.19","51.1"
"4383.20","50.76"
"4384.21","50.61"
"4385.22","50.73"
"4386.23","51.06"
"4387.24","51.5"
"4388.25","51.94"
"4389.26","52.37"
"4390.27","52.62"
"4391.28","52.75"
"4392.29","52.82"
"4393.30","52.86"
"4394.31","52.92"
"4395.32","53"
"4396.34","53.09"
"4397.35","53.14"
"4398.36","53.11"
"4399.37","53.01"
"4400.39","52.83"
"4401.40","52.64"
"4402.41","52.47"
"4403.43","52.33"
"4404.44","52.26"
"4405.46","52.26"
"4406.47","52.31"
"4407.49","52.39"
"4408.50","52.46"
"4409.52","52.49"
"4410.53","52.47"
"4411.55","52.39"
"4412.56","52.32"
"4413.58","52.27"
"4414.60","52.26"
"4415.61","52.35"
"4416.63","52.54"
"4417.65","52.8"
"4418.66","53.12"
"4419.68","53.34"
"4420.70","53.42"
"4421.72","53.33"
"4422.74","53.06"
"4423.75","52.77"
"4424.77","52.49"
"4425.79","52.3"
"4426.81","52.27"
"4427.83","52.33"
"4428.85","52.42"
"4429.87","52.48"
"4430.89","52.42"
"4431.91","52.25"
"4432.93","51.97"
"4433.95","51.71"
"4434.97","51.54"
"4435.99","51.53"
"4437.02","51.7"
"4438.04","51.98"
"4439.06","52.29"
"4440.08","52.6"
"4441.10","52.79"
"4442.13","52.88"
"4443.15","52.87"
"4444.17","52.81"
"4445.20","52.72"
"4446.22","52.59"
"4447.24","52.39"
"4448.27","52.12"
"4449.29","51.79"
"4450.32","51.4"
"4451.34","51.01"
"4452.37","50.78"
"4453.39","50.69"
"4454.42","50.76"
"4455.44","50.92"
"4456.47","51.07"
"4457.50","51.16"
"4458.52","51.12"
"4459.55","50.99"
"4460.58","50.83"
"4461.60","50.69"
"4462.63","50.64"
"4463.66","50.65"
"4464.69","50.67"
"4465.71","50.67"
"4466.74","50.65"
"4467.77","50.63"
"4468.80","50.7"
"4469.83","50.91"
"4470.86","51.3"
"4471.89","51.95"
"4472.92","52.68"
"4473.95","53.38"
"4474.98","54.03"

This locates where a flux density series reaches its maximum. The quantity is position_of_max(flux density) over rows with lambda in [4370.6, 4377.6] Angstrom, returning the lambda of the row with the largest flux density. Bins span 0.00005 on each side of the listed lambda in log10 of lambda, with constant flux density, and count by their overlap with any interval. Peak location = 4376.14 Angstrom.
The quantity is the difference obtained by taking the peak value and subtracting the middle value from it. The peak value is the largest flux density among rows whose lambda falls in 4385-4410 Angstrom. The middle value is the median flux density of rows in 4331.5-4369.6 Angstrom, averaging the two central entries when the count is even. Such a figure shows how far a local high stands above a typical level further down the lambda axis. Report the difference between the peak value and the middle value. 2.8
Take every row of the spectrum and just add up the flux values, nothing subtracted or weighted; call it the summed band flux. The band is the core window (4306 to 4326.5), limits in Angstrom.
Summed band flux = 1065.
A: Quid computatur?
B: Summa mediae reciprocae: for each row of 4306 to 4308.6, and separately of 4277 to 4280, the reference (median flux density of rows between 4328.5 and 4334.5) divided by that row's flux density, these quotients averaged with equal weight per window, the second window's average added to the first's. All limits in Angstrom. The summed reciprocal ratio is 1.69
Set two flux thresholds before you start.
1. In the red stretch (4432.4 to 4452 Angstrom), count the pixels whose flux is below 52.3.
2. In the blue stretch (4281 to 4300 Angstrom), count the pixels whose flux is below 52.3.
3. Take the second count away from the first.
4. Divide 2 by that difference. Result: 2.0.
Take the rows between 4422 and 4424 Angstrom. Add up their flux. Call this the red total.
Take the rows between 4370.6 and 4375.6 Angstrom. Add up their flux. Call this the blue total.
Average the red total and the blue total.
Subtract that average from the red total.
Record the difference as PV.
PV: -80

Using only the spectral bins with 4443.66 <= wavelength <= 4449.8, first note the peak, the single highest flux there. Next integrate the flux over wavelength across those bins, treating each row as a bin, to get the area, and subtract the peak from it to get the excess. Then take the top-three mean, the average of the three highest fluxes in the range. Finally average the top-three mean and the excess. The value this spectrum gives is 161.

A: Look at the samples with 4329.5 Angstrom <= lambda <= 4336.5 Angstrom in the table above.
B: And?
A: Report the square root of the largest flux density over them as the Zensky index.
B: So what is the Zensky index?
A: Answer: 6.80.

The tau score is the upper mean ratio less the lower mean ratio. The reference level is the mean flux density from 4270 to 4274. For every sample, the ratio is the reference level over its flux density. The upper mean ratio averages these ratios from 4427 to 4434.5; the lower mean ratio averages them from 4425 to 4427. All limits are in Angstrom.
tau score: 0.00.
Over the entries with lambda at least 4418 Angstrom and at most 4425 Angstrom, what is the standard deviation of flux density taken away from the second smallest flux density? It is 52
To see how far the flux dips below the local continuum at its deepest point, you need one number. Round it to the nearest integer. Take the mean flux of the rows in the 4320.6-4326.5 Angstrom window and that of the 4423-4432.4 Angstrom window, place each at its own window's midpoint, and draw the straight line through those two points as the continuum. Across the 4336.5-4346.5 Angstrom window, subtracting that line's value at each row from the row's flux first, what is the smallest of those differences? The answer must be -6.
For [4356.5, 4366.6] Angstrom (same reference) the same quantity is 2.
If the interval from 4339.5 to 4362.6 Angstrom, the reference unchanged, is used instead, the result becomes -2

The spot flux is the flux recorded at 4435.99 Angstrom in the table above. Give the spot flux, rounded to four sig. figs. 51.53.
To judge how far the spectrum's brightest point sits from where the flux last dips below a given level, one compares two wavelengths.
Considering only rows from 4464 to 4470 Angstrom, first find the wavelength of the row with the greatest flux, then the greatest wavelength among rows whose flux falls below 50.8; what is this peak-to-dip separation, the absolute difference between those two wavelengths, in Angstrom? 1.0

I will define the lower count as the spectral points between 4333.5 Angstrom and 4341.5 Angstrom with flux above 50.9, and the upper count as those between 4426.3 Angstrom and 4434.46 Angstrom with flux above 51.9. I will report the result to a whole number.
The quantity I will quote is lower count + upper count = 7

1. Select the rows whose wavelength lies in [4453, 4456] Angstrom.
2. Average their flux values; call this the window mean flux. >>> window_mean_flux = 50.8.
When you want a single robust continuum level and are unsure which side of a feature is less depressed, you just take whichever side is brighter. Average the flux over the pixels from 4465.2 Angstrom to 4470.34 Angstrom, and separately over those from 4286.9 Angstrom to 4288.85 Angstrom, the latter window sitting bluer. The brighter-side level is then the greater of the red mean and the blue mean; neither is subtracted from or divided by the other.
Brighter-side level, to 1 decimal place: 53.9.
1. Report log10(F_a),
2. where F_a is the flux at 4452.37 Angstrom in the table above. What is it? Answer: 1.706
